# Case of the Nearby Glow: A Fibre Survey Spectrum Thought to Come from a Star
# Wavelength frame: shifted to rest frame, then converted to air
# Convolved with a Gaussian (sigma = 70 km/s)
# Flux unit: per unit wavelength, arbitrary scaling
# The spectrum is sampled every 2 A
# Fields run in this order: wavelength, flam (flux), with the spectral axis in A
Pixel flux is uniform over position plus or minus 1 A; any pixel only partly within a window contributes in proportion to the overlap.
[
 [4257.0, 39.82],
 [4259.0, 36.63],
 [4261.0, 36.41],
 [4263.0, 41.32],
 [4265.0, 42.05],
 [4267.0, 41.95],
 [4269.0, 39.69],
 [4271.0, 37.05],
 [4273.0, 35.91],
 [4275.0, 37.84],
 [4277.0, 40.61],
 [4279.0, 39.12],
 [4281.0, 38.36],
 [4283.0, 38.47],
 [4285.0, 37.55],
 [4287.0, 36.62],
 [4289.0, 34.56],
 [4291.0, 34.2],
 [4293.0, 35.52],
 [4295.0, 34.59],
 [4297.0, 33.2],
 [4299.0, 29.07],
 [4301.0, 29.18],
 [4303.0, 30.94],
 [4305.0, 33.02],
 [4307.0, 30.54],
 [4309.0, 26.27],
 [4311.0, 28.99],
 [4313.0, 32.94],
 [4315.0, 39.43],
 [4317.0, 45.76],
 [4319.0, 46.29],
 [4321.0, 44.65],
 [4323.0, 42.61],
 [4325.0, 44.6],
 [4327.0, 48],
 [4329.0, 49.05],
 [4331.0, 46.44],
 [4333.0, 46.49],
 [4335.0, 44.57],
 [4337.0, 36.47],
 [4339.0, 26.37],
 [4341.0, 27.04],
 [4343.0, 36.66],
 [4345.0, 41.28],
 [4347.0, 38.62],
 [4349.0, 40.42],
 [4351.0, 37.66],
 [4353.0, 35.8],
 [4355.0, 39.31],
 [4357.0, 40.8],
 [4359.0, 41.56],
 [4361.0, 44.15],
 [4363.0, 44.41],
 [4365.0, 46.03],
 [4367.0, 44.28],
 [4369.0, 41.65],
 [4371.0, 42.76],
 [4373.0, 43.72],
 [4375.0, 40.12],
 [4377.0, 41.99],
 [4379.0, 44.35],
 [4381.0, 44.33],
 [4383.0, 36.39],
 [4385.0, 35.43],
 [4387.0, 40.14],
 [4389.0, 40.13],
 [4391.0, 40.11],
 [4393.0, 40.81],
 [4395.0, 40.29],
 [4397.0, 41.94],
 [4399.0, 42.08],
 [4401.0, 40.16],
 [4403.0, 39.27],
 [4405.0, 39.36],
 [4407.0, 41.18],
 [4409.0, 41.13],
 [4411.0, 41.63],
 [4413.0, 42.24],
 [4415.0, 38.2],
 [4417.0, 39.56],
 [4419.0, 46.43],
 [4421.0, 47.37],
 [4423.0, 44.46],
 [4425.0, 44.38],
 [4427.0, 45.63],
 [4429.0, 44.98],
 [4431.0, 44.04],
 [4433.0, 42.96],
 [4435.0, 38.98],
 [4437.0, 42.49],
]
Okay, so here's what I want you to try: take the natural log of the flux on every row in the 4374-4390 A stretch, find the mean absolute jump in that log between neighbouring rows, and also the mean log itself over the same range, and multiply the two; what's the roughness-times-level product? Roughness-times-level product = 0.24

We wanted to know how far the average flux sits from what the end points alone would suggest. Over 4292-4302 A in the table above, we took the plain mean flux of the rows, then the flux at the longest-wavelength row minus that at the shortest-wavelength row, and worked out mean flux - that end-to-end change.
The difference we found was 38.7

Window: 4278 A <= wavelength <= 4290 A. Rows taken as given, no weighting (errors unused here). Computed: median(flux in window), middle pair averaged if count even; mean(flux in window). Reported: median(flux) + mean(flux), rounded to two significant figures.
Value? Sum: 75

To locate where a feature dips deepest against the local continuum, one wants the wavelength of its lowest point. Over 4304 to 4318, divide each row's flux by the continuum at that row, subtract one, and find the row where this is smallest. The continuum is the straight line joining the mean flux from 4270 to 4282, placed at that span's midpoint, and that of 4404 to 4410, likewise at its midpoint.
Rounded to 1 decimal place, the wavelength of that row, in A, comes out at 4309.0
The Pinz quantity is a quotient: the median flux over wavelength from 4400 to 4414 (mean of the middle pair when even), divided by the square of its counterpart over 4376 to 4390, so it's 0.0255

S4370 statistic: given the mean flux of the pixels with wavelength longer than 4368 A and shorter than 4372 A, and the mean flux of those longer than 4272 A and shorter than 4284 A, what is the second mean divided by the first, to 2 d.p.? 0.91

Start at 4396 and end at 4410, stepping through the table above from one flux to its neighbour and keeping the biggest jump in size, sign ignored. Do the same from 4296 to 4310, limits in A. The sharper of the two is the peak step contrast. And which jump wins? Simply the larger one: 4.3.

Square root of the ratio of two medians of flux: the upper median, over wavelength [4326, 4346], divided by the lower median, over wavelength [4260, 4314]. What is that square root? 1.09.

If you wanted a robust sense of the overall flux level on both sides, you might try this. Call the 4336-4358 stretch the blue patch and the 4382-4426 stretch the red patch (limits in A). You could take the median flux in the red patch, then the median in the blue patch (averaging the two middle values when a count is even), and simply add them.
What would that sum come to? 78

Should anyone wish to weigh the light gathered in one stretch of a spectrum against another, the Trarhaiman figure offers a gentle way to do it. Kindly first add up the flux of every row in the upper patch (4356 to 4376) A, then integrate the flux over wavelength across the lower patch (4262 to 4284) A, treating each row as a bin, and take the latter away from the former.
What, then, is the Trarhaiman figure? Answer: -435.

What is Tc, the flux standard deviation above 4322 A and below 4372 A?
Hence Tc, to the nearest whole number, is 6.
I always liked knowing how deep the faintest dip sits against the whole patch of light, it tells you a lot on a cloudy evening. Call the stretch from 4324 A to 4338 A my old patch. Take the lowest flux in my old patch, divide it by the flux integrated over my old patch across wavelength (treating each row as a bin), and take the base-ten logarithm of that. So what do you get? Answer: -1.24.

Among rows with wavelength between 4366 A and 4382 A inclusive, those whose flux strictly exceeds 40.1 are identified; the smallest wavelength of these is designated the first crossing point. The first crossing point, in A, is 4367.0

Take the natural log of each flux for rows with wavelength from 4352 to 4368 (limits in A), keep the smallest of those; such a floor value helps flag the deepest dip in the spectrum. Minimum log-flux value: 3.58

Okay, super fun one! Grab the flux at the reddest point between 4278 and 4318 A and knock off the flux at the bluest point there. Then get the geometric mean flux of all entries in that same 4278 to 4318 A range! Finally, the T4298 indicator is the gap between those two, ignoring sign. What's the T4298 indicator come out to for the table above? 27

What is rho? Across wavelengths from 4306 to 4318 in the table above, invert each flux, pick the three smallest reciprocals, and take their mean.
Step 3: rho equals 0.026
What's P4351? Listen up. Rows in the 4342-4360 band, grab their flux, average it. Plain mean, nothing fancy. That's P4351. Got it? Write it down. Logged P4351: 39.1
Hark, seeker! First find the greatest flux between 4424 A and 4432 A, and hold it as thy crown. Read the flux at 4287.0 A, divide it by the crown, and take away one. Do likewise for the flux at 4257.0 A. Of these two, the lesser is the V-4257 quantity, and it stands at -0.20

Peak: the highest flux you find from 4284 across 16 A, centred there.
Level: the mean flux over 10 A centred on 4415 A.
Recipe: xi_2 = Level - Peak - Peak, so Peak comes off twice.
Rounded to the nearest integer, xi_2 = -40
